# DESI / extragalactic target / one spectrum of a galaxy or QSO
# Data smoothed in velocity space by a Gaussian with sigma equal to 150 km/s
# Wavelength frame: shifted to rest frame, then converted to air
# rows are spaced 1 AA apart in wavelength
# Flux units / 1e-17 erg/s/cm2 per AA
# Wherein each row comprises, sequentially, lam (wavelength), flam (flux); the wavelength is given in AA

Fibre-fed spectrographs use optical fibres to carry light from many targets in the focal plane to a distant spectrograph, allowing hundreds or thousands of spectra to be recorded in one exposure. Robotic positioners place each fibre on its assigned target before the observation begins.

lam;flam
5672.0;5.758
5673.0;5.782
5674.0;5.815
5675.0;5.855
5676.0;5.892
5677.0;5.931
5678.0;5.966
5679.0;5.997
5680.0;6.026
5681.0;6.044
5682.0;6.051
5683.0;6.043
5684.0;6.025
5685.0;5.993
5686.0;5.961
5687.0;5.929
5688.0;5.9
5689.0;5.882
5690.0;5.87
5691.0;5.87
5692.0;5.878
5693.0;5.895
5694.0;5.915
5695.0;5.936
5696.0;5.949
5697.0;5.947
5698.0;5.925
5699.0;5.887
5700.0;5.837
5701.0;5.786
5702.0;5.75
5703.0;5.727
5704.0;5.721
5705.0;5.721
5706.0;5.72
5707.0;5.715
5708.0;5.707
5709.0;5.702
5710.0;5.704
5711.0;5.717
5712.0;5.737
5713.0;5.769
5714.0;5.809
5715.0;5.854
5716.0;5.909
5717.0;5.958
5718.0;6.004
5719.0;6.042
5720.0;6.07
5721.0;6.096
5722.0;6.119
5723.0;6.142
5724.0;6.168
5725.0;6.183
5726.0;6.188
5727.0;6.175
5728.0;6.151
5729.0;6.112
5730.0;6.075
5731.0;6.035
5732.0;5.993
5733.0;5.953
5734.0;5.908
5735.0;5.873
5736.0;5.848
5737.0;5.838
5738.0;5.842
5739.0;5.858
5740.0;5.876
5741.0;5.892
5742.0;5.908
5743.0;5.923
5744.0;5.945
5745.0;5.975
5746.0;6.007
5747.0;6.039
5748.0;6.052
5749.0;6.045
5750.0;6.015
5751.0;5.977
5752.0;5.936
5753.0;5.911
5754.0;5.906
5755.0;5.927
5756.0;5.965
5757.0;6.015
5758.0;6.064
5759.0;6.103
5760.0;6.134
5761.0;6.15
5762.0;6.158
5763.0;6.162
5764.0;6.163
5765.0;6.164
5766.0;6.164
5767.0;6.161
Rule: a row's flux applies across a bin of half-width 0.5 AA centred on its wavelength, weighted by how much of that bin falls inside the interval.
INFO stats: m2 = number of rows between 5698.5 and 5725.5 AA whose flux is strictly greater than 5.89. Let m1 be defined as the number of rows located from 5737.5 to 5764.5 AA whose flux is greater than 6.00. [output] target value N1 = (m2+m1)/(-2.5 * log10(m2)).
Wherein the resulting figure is -9.2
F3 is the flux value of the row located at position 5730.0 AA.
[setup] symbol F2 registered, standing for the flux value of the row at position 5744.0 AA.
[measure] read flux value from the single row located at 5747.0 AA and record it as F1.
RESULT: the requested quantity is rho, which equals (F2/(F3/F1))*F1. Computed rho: 35.7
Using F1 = 6.039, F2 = 5.945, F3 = 6.075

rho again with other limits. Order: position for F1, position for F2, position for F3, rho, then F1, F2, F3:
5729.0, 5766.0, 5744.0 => 38.7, 6.112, 6.164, 5.945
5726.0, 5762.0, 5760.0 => 38.4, 6.188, 6.158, 6.134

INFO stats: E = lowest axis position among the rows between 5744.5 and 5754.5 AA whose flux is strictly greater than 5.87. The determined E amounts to 5745.0 AA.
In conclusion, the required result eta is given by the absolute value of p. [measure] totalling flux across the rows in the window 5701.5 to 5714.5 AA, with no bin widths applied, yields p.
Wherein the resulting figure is 74.5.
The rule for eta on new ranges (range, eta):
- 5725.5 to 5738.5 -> 78.0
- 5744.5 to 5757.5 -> 77.8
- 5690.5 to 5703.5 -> 76.3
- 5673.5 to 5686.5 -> 77.6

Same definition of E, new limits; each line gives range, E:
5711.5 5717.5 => 5716.0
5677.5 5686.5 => 5678.0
